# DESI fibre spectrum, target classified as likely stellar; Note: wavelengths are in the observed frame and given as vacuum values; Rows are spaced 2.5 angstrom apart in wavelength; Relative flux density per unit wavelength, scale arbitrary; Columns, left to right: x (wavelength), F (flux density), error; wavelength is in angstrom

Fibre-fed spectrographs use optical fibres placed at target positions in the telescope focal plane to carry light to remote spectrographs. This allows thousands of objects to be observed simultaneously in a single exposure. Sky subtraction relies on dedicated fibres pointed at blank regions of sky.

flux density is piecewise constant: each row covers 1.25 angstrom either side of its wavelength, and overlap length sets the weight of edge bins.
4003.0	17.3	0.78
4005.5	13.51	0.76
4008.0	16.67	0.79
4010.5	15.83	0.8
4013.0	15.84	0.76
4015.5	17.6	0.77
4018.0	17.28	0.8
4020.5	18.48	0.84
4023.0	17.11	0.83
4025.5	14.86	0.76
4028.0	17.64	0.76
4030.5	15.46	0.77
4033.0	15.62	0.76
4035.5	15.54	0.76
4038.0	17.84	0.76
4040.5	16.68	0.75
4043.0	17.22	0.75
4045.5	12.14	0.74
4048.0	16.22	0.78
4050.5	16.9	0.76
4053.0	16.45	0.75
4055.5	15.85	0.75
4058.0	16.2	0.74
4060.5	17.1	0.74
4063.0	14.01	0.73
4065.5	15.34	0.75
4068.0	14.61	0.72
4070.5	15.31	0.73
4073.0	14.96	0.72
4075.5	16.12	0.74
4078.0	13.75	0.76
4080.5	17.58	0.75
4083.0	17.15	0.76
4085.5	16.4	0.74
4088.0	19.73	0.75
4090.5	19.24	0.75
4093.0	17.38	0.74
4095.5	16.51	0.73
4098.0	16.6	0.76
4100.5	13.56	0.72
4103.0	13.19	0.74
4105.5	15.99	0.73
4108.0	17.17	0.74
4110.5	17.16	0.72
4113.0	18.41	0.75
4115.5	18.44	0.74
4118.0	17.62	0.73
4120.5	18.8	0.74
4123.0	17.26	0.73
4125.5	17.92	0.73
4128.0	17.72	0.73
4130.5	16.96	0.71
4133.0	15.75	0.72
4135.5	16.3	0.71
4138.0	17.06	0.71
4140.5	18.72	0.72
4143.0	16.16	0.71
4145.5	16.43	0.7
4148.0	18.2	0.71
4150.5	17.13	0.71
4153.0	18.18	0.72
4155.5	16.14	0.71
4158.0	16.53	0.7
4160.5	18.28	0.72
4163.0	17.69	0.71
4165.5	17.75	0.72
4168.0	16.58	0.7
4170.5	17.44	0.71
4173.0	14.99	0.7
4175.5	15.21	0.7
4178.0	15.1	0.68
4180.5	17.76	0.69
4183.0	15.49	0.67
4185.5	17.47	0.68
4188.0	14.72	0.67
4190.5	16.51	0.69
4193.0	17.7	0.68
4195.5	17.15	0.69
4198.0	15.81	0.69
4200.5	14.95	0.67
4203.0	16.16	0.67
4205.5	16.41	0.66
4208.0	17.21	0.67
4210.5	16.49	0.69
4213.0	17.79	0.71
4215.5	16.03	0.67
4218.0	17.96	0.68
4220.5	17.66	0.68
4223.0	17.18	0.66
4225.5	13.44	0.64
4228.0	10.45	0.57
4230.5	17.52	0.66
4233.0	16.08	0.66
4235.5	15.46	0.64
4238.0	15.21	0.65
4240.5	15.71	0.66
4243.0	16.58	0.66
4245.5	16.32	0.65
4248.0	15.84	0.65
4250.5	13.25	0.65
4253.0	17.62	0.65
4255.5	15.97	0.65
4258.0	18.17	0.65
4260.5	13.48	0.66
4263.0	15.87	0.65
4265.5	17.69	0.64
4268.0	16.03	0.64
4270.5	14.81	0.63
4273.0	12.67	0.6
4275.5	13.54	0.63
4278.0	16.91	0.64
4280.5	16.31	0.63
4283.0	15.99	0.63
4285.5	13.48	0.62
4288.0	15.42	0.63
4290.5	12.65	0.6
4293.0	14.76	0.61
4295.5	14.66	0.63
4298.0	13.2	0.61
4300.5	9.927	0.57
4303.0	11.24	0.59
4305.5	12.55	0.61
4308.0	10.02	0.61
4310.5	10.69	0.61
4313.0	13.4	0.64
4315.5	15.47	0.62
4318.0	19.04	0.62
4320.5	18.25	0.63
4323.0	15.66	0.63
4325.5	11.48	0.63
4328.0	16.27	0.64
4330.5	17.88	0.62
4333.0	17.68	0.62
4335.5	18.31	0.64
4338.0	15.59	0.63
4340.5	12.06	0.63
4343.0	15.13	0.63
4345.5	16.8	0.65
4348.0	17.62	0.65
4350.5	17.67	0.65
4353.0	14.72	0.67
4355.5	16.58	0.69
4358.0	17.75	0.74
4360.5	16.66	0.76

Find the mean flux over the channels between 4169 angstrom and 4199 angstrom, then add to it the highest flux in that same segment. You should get 34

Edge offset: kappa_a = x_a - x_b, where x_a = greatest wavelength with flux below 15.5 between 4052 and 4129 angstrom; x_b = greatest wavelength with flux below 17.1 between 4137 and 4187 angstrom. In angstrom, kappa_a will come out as -80.0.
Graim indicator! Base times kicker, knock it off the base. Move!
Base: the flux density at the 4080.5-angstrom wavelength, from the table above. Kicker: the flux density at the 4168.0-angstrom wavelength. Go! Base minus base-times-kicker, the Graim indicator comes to -274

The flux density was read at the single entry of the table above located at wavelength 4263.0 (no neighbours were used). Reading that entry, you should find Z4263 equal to 15.87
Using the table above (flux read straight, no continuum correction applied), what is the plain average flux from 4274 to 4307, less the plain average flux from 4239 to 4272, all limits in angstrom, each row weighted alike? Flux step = -2.1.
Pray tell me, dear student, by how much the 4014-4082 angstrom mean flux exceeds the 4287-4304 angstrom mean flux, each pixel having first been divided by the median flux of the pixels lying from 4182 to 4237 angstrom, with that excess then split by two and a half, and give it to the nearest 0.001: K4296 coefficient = 0.072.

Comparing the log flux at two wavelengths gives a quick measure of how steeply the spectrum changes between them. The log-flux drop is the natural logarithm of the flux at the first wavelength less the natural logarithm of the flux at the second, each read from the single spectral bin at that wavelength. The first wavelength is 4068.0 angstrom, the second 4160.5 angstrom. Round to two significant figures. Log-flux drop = -0.22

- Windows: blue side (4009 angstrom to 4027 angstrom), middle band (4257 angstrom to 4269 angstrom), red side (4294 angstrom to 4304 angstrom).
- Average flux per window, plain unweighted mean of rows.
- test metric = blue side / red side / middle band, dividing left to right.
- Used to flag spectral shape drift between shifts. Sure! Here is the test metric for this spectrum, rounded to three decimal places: 0.084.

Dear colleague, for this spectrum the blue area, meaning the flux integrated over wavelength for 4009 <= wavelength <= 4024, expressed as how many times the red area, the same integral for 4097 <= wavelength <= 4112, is 1.1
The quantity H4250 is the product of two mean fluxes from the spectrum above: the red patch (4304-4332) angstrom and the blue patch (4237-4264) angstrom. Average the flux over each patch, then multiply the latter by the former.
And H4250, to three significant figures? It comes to 231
